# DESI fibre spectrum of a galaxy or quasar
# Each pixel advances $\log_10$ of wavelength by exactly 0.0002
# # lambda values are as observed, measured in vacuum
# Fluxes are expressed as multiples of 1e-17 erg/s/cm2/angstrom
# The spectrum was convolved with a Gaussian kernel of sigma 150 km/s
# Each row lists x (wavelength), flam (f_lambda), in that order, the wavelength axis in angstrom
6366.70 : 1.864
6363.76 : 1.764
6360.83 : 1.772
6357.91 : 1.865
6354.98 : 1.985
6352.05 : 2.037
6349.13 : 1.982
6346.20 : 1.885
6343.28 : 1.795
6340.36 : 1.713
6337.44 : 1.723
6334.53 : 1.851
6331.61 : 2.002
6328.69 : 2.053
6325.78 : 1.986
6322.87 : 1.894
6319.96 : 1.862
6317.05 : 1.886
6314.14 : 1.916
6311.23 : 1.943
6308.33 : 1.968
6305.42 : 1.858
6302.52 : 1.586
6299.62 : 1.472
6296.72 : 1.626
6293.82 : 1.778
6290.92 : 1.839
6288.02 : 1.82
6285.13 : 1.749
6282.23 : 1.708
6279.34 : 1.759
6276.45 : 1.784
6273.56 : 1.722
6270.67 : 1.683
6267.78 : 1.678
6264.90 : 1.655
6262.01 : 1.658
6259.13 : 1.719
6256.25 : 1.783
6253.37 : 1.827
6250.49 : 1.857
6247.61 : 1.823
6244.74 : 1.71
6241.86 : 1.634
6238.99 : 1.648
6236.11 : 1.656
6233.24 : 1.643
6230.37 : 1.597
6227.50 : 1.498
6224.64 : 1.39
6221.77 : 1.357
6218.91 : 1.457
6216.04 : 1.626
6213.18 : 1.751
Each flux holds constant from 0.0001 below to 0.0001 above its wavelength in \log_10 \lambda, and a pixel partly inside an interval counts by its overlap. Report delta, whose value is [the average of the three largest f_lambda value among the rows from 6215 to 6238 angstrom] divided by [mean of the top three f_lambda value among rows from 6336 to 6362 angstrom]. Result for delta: 0.82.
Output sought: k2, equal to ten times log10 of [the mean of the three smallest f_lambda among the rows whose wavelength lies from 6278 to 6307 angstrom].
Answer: 1.9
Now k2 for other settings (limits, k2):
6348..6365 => 2.6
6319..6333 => 2.8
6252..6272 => 2.2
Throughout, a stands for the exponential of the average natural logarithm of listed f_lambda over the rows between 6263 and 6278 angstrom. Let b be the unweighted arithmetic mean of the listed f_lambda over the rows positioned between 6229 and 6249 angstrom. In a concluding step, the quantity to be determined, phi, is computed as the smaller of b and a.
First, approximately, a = 1.70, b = 1.67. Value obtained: 1.67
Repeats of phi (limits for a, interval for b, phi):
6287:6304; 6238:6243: 1.64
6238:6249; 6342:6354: 1.70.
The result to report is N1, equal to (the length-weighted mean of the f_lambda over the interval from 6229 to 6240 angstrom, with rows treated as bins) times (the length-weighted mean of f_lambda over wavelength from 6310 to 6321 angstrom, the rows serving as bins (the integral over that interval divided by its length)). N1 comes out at 3.11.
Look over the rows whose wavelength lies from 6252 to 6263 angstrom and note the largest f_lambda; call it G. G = 1.827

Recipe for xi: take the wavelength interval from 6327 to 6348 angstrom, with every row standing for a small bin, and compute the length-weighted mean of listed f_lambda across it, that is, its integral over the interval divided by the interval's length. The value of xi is 1.86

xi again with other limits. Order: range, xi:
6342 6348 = 1.85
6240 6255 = 1.77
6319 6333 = 1.96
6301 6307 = 1.72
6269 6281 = 1.74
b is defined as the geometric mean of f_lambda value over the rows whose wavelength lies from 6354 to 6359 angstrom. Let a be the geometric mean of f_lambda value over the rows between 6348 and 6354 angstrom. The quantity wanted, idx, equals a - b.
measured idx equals 0.09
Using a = 2.01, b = 1.92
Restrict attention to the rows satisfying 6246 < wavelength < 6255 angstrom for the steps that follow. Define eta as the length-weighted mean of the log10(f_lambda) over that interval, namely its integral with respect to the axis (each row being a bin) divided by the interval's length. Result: 0.263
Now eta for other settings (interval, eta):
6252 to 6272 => 0.234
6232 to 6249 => 0.226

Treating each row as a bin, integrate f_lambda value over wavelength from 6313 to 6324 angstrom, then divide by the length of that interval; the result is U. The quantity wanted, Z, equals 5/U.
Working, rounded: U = 1.89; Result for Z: 2.65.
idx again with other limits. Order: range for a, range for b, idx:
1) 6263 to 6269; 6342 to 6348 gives -0.17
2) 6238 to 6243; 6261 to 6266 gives -0.02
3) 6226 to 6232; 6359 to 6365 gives -0.22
